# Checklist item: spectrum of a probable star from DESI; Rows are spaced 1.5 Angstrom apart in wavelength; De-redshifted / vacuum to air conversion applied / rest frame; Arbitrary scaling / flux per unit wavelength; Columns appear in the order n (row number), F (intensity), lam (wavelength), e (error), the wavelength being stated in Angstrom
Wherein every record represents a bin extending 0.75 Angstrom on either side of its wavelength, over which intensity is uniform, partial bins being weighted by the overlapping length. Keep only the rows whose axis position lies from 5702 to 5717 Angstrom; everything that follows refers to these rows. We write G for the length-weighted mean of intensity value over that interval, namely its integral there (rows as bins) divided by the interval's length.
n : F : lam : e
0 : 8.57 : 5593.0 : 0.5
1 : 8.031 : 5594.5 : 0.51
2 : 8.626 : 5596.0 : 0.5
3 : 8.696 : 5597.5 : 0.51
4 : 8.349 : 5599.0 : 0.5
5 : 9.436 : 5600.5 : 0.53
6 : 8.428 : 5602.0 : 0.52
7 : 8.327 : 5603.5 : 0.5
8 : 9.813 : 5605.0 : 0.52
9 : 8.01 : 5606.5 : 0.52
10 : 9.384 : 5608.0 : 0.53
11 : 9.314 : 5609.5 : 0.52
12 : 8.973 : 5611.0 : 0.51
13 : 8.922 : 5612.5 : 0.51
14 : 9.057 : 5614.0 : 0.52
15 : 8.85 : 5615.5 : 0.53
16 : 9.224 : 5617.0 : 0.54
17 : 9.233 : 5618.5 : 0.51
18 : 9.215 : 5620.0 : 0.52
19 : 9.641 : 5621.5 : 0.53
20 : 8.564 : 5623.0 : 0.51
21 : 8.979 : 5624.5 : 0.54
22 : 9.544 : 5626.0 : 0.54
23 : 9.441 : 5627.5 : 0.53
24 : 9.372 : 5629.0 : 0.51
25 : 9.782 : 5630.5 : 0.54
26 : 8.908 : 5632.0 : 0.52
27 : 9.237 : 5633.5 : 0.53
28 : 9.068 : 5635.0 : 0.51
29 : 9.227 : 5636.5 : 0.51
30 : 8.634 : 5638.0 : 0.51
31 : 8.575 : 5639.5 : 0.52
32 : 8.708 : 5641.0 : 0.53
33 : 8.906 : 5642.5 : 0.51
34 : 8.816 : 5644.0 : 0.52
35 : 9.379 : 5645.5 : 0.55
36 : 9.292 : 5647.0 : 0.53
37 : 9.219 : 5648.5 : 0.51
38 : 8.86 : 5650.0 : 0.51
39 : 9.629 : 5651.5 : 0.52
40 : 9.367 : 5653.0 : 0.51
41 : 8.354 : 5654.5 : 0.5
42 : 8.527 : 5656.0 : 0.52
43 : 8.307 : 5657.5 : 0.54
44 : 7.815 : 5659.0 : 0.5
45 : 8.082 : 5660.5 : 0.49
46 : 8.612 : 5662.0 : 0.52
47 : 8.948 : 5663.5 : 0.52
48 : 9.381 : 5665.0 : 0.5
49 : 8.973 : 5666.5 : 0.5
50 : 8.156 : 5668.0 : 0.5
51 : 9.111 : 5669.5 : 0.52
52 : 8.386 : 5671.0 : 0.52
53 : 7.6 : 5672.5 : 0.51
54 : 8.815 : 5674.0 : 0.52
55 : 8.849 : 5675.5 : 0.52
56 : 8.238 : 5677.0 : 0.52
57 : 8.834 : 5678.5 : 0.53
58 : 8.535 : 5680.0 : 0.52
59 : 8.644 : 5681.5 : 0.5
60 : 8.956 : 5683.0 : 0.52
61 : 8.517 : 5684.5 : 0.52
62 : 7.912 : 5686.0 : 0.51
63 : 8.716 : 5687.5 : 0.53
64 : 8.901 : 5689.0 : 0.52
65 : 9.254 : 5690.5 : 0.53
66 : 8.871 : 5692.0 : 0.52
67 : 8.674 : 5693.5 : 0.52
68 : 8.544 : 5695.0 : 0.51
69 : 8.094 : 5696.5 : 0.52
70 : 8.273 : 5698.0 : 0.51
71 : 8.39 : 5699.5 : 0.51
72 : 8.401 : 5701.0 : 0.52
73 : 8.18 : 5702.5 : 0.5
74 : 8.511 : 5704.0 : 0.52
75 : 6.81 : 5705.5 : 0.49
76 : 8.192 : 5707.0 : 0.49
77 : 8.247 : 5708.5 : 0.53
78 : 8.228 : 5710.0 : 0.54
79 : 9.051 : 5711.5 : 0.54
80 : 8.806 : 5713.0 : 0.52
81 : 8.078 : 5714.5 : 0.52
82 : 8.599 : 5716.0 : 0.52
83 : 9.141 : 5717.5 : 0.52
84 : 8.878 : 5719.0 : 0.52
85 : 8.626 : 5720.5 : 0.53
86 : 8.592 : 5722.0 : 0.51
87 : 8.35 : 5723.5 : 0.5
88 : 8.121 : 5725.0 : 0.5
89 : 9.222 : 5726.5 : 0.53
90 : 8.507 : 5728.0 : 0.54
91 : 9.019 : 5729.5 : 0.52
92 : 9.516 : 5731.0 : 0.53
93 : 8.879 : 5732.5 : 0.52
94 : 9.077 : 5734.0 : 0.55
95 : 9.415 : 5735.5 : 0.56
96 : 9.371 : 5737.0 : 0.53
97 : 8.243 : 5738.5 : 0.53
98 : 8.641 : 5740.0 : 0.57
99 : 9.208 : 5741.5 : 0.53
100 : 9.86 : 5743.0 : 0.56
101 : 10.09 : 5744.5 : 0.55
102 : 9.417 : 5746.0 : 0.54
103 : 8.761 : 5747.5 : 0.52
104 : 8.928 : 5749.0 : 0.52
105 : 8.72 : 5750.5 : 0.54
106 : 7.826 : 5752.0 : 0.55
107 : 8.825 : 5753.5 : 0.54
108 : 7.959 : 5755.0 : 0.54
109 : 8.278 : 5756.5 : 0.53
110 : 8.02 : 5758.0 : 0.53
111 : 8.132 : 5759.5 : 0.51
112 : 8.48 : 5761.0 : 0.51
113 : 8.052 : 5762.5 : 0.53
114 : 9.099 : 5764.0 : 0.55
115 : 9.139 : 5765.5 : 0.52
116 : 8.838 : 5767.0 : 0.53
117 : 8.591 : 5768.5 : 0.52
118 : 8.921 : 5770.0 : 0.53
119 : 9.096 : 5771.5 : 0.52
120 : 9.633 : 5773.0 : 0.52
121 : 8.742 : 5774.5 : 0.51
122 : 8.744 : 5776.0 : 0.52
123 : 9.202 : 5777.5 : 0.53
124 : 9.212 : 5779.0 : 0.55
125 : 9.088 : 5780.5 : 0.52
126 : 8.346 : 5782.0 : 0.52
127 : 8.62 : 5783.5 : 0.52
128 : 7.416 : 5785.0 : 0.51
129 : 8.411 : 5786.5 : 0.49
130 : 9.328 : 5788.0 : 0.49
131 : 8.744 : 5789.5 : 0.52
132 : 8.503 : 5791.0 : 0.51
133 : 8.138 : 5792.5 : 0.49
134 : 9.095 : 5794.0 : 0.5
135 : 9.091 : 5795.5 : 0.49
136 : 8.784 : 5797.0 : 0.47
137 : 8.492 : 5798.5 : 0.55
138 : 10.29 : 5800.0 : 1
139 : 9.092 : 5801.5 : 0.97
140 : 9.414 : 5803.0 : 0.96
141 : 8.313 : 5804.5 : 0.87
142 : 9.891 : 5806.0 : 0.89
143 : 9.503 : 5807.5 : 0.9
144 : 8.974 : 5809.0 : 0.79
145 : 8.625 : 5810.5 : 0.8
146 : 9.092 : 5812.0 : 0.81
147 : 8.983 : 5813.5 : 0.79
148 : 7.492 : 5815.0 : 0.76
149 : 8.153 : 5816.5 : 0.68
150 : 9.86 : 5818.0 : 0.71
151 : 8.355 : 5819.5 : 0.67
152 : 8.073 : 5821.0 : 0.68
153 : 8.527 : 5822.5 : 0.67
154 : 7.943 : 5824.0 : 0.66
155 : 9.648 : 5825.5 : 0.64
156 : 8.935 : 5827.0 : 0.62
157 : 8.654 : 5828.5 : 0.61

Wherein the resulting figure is 8.29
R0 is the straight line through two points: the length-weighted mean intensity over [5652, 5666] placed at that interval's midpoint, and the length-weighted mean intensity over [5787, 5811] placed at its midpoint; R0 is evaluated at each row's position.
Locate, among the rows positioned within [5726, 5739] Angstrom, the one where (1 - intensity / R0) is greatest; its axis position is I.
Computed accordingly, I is 5738.5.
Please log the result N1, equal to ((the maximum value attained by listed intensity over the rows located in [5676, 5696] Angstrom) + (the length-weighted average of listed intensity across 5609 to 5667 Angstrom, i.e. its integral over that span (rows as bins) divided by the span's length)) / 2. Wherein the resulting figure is 9.13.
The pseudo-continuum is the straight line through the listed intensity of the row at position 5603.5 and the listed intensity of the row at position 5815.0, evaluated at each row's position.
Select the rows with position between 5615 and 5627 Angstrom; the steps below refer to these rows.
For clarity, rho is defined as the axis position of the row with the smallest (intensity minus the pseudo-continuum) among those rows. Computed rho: 5623.0 Angstrom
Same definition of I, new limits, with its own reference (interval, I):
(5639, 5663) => 5659.0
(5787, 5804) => 5792.5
